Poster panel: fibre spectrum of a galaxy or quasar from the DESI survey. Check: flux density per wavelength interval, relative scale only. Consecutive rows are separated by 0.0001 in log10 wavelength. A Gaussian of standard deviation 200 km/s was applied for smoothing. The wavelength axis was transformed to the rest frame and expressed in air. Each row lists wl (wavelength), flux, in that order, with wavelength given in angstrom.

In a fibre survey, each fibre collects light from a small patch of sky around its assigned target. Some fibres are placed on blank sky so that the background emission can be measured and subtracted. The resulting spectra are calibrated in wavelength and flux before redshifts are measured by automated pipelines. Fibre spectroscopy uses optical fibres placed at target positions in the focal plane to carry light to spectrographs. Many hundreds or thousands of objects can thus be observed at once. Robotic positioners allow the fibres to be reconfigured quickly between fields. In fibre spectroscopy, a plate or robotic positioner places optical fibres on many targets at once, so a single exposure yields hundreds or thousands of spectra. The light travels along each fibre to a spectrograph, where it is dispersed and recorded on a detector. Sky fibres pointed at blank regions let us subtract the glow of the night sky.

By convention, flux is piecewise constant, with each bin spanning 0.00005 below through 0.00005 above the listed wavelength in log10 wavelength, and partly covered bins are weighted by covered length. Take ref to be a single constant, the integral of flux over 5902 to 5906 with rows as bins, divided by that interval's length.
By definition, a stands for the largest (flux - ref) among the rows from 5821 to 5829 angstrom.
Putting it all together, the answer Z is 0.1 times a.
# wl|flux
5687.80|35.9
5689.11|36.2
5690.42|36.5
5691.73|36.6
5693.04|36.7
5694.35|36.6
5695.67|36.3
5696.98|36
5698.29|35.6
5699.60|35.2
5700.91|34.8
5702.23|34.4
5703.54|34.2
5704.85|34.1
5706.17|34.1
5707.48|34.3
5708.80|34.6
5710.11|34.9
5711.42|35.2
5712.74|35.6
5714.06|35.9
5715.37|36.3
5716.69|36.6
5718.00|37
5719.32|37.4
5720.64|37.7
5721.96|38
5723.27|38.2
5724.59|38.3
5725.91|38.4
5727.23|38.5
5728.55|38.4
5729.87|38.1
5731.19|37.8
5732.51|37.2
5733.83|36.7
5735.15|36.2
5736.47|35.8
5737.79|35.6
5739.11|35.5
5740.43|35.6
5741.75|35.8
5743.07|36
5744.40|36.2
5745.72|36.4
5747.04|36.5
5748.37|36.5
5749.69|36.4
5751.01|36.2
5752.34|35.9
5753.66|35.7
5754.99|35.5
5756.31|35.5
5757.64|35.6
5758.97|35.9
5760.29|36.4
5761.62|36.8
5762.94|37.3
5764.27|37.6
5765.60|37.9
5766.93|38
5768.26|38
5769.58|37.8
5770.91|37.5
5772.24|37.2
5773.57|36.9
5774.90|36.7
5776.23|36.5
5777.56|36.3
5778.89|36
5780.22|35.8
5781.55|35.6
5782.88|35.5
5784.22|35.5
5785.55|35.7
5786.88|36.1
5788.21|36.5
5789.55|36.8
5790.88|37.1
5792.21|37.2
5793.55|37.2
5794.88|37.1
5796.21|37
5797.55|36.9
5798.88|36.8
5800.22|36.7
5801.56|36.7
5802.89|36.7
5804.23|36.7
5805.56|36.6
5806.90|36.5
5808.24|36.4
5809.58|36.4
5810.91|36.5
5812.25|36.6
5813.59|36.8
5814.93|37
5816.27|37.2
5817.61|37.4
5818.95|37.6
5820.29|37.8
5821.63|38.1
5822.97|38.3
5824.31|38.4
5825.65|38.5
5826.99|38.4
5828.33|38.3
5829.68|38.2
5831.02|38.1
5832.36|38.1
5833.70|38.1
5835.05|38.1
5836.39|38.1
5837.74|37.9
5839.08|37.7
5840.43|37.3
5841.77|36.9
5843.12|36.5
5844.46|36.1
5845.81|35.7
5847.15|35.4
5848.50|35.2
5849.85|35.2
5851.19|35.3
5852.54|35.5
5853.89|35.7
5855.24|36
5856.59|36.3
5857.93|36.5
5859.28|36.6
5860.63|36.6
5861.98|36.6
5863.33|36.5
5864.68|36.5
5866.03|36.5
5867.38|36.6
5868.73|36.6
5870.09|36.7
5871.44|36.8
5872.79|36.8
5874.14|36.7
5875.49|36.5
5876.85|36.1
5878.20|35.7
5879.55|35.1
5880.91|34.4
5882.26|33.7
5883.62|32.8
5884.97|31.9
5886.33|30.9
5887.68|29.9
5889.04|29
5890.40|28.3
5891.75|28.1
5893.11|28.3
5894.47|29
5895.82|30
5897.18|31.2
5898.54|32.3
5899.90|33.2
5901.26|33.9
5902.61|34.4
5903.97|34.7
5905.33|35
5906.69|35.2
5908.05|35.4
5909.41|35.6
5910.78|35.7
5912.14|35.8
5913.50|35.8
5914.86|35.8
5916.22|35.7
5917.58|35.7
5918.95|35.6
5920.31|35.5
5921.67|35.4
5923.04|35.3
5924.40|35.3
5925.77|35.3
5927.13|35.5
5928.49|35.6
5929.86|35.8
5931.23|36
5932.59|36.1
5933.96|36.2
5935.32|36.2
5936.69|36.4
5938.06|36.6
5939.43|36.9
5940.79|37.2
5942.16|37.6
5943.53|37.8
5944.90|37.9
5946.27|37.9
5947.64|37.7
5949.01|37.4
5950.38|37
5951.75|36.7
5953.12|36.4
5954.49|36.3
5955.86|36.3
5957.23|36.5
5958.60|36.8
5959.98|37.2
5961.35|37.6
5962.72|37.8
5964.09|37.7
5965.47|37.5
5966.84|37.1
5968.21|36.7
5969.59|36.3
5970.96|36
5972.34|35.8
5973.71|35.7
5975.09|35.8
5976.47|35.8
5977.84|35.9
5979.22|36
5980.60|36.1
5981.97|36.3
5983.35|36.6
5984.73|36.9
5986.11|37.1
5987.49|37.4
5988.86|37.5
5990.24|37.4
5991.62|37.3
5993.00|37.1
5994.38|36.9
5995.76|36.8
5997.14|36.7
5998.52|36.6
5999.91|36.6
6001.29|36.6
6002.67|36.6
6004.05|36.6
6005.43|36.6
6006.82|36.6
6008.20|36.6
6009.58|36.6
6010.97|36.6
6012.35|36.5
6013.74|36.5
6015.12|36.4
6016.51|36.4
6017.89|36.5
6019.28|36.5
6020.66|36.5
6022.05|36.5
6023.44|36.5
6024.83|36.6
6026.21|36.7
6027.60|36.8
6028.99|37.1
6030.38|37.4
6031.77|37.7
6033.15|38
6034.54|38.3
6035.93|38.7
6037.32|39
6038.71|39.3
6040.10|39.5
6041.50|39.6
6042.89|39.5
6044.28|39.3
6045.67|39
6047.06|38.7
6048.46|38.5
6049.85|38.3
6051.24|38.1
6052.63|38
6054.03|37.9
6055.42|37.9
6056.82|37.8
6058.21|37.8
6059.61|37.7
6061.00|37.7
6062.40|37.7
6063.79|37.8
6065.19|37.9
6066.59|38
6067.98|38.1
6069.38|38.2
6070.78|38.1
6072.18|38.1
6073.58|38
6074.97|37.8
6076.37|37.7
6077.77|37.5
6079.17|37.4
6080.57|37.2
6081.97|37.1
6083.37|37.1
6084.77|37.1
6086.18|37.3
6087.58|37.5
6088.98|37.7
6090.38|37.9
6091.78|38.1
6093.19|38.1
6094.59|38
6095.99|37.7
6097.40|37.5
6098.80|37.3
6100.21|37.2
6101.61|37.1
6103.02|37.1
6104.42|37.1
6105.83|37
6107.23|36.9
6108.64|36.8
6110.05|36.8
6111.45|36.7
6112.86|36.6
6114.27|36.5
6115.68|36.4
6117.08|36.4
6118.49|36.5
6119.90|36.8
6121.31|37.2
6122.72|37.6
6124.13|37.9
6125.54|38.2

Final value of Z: 0.38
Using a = 3.8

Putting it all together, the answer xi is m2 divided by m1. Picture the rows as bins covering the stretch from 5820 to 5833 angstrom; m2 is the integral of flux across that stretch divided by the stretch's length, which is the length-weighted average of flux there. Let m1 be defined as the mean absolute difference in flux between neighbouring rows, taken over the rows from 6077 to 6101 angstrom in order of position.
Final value 266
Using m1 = 0.14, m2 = 38.2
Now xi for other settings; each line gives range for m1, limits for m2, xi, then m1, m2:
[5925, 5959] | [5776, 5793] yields 185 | 0.20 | 36.2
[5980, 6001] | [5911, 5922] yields 217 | 0.16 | 35.7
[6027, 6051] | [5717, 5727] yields 148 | 0.26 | 37.8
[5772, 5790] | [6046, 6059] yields 165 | 0.23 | 38.1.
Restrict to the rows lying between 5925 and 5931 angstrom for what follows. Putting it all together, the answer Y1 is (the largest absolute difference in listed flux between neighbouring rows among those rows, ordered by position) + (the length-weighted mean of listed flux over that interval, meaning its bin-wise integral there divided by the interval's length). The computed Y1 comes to 35.7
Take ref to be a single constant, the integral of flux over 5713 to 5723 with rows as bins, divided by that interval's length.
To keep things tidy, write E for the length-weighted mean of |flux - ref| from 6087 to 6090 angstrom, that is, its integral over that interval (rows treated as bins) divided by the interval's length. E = 0.6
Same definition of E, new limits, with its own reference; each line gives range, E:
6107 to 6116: 0.3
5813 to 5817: 0.1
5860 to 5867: 0.4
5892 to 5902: 6.0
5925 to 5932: 1.3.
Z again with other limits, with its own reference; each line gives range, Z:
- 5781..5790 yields 0.21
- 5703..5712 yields 0.05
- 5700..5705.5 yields 0.01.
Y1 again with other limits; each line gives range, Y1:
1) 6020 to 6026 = 36.6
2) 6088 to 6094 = 38.1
